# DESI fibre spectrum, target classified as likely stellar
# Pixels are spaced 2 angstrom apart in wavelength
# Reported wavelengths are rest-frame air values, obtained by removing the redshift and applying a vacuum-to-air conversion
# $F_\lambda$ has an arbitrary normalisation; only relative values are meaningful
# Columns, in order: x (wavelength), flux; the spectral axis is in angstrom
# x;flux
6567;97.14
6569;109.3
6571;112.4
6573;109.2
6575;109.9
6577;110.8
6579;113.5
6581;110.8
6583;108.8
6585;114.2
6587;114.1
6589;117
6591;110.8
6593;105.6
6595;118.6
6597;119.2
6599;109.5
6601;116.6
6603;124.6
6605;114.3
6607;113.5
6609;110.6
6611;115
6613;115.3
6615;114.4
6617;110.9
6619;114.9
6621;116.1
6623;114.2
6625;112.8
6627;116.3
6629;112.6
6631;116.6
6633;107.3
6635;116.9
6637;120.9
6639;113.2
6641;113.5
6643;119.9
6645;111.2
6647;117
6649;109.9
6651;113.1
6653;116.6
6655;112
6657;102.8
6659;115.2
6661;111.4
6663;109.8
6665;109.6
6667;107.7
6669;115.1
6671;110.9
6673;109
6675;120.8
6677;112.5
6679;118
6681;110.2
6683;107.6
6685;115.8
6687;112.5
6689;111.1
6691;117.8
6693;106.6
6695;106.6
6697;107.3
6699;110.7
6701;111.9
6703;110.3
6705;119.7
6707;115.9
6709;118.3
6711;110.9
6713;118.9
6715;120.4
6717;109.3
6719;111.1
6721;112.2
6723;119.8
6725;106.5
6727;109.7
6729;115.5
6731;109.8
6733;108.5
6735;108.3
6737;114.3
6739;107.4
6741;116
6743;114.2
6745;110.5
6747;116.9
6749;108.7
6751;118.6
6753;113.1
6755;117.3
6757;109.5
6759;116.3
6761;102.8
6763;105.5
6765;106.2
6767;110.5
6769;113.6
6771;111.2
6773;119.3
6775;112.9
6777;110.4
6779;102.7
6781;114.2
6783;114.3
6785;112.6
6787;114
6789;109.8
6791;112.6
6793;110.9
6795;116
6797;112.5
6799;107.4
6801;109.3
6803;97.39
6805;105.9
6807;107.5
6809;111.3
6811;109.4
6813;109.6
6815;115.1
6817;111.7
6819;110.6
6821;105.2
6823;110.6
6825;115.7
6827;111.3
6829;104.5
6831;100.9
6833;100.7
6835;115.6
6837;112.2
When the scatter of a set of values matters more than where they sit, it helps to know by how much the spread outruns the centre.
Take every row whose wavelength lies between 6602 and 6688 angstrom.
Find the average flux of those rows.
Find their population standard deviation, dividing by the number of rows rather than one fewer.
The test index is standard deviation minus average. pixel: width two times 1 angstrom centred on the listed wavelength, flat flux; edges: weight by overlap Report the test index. -110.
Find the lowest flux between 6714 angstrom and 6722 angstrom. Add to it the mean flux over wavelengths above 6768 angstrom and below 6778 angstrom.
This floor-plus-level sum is 223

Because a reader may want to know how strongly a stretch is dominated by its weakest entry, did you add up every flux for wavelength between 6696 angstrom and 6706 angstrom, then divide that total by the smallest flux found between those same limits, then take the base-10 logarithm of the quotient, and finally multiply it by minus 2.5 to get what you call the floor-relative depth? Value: -1.79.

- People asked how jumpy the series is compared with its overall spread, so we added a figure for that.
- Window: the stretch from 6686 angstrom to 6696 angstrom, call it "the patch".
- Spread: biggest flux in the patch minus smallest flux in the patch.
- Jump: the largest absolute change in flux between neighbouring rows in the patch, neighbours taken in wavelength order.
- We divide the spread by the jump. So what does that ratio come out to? 1.00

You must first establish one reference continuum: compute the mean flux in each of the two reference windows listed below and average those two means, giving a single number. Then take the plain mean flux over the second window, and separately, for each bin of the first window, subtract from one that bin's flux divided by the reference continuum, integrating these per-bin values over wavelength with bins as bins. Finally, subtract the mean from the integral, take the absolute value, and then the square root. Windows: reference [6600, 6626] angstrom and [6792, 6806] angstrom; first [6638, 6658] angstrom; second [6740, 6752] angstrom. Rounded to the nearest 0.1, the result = 10.7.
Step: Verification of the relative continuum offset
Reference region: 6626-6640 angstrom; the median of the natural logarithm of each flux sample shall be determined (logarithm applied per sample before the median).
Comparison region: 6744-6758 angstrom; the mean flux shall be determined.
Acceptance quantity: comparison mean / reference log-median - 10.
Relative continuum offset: 13.9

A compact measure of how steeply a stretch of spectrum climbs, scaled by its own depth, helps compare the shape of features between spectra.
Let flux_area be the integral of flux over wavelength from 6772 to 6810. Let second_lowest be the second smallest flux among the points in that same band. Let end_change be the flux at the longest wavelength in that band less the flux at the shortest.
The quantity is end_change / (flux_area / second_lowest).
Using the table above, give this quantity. -0.2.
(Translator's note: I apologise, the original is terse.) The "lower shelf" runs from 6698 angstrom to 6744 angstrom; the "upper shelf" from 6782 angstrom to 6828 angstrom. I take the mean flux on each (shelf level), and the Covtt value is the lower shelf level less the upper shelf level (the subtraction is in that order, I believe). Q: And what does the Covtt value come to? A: 2.6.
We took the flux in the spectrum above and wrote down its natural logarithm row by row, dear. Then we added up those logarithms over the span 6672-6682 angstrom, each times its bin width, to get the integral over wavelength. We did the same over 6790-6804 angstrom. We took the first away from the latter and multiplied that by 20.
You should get 367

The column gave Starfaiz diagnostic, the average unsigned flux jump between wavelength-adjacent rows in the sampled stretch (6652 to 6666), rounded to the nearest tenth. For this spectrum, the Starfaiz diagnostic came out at 5.3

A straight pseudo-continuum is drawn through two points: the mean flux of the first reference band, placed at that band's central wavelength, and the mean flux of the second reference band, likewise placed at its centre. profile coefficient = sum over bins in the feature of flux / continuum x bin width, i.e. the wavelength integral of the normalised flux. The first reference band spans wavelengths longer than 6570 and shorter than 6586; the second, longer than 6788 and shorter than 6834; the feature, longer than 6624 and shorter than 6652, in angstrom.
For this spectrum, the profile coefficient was 29 angstrom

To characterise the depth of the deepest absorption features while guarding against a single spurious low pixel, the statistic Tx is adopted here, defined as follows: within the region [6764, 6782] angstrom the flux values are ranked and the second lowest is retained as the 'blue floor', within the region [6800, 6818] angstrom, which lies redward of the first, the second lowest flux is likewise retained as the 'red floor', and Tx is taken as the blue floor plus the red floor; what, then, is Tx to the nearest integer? 212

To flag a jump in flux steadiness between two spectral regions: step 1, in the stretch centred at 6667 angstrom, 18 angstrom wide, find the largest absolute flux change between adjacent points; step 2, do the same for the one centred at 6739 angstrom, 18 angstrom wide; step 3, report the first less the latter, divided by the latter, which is 0.4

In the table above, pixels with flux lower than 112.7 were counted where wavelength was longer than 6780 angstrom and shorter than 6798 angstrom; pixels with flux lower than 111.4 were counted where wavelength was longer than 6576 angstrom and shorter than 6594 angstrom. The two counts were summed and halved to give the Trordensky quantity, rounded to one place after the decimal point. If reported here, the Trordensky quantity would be 5.0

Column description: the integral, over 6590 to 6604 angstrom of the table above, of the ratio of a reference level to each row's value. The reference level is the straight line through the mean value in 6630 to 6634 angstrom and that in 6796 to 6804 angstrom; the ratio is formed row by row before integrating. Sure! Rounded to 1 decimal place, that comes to 13.8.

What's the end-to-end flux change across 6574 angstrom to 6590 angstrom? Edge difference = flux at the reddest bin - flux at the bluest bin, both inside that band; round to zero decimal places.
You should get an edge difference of 7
